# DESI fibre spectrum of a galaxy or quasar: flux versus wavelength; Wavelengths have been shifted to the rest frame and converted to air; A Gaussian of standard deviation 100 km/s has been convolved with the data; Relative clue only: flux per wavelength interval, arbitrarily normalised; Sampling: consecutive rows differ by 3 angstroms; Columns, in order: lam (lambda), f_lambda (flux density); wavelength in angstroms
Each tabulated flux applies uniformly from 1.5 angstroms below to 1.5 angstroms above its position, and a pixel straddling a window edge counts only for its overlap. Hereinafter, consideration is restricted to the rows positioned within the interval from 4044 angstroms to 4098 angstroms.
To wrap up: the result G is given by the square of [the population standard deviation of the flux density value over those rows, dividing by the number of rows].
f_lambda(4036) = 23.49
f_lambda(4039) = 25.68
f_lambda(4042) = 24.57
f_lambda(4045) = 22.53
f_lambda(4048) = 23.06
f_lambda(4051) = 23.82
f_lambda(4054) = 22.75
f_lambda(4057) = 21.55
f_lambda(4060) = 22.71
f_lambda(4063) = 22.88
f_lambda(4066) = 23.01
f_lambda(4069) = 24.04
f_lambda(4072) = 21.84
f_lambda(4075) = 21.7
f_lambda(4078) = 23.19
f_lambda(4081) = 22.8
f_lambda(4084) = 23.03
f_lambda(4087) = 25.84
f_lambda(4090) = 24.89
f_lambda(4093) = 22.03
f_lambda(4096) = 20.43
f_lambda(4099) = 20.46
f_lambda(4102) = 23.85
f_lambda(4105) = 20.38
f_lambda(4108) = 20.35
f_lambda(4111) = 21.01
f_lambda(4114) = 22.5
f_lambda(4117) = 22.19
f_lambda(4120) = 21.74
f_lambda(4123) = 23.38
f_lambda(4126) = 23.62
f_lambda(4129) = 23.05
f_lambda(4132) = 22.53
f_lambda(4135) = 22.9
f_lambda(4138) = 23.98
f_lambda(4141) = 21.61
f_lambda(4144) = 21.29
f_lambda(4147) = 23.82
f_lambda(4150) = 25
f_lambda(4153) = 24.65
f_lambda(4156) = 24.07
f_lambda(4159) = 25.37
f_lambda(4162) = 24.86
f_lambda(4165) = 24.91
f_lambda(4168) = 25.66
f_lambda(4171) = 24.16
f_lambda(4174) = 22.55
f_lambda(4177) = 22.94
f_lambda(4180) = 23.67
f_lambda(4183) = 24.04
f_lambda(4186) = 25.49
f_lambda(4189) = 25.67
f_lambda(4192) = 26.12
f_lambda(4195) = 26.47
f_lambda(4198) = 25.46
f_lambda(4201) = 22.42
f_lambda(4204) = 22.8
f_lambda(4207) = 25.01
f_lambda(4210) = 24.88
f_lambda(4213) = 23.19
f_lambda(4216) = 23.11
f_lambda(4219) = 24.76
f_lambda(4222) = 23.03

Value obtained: 1.5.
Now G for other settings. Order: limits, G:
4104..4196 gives 2.7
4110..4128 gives 0.8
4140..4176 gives 1.9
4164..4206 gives 1.8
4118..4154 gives 1.3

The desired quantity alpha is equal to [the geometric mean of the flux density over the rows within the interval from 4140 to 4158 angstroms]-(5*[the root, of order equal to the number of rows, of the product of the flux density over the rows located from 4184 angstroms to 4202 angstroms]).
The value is -103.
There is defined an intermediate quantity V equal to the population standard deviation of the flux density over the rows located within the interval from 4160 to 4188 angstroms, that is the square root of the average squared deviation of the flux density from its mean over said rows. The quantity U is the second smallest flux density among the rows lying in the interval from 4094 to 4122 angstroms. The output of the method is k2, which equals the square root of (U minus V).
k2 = 4.40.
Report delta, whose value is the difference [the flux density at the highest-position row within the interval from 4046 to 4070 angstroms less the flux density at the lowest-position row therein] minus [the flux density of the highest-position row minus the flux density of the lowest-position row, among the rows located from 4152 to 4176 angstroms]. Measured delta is 3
